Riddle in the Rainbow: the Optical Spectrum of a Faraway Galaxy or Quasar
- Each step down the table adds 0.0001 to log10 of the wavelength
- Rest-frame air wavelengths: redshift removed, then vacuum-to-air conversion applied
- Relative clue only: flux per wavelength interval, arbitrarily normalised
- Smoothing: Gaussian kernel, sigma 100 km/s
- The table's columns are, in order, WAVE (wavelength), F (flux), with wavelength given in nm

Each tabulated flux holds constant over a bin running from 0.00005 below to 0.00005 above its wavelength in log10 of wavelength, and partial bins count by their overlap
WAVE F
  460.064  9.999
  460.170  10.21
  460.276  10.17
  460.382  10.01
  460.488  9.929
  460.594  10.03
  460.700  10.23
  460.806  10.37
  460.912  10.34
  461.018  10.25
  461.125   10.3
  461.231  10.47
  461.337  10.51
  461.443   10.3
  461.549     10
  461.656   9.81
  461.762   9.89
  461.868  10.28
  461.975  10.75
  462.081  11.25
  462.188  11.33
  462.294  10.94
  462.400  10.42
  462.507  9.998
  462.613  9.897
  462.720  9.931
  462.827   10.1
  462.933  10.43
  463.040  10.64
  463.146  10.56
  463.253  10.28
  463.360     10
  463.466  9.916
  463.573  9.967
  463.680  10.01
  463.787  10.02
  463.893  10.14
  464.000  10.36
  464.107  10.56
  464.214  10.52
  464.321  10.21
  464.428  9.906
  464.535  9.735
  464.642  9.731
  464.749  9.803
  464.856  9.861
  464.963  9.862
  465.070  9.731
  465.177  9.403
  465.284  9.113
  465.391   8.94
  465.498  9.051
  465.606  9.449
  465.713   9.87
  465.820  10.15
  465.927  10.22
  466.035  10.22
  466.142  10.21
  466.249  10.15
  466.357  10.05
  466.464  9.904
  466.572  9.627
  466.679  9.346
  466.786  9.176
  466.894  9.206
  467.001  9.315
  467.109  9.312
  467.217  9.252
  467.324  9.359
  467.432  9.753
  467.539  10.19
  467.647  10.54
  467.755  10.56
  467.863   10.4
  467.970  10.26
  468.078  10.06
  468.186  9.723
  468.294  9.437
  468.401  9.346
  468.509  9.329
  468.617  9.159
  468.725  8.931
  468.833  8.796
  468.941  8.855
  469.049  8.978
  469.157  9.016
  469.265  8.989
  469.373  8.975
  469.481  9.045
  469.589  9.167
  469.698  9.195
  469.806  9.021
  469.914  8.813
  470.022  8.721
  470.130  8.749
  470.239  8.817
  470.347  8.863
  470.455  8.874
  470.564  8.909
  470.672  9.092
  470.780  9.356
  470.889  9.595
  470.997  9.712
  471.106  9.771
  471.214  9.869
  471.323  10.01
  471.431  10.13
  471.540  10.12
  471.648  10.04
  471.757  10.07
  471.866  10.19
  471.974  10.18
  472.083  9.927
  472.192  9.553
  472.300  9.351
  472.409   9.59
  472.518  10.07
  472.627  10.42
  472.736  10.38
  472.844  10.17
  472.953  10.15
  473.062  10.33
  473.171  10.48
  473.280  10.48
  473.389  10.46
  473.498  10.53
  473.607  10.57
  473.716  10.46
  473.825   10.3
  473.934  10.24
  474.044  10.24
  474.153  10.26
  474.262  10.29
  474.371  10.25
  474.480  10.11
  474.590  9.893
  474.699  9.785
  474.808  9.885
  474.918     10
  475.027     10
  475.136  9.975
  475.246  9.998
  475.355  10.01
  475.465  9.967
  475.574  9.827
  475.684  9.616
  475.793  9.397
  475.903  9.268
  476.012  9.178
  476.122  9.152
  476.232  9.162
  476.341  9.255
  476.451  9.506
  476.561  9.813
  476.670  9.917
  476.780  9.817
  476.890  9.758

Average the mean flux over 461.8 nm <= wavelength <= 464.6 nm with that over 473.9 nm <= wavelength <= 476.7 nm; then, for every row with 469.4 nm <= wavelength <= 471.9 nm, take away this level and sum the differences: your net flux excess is -15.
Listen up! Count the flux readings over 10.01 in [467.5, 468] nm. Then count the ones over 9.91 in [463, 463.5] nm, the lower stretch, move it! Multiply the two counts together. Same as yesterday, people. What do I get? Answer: 25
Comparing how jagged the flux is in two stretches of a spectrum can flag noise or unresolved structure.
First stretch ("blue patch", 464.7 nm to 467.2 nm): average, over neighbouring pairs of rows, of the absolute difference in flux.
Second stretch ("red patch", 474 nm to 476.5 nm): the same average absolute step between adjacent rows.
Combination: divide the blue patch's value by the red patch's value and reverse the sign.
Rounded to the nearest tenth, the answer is -1.7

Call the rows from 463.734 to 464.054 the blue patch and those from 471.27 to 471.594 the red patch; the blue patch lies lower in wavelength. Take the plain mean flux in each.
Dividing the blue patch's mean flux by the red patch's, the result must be 1.01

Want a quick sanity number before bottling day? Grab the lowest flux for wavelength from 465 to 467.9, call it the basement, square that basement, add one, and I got 81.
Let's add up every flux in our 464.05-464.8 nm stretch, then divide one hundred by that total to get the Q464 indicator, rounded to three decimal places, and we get 1.419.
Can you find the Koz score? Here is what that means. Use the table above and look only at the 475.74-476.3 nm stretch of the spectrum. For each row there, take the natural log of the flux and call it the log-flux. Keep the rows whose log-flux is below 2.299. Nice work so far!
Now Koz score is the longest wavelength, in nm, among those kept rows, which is 476.232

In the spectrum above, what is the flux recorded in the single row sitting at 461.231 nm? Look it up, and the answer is 10.47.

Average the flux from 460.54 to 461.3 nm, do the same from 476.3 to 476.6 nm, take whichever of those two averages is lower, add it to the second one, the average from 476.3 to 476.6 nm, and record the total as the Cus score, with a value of 19.0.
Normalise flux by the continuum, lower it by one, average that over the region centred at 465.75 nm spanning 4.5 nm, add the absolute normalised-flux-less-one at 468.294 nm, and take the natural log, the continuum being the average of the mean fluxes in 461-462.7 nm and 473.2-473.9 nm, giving -3.2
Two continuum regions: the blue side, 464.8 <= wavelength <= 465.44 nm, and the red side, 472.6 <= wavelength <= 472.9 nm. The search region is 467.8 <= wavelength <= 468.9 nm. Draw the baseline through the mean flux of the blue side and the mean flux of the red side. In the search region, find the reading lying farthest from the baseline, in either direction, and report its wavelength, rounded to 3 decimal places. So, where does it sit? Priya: 468.833 nm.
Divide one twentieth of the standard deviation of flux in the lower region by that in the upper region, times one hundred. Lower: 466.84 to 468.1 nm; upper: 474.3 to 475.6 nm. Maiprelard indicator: 21.7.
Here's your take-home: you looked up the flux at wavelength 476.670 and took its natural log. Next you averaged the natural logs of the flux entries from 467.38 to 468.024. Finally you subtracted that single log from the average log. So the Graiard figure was 0.04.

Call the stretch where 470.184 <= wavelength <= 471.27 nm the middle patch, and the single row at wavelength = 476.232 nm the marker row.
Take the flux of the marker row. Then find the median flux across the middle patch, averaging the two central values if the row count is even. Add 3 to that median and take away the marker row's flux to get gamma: 3.1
